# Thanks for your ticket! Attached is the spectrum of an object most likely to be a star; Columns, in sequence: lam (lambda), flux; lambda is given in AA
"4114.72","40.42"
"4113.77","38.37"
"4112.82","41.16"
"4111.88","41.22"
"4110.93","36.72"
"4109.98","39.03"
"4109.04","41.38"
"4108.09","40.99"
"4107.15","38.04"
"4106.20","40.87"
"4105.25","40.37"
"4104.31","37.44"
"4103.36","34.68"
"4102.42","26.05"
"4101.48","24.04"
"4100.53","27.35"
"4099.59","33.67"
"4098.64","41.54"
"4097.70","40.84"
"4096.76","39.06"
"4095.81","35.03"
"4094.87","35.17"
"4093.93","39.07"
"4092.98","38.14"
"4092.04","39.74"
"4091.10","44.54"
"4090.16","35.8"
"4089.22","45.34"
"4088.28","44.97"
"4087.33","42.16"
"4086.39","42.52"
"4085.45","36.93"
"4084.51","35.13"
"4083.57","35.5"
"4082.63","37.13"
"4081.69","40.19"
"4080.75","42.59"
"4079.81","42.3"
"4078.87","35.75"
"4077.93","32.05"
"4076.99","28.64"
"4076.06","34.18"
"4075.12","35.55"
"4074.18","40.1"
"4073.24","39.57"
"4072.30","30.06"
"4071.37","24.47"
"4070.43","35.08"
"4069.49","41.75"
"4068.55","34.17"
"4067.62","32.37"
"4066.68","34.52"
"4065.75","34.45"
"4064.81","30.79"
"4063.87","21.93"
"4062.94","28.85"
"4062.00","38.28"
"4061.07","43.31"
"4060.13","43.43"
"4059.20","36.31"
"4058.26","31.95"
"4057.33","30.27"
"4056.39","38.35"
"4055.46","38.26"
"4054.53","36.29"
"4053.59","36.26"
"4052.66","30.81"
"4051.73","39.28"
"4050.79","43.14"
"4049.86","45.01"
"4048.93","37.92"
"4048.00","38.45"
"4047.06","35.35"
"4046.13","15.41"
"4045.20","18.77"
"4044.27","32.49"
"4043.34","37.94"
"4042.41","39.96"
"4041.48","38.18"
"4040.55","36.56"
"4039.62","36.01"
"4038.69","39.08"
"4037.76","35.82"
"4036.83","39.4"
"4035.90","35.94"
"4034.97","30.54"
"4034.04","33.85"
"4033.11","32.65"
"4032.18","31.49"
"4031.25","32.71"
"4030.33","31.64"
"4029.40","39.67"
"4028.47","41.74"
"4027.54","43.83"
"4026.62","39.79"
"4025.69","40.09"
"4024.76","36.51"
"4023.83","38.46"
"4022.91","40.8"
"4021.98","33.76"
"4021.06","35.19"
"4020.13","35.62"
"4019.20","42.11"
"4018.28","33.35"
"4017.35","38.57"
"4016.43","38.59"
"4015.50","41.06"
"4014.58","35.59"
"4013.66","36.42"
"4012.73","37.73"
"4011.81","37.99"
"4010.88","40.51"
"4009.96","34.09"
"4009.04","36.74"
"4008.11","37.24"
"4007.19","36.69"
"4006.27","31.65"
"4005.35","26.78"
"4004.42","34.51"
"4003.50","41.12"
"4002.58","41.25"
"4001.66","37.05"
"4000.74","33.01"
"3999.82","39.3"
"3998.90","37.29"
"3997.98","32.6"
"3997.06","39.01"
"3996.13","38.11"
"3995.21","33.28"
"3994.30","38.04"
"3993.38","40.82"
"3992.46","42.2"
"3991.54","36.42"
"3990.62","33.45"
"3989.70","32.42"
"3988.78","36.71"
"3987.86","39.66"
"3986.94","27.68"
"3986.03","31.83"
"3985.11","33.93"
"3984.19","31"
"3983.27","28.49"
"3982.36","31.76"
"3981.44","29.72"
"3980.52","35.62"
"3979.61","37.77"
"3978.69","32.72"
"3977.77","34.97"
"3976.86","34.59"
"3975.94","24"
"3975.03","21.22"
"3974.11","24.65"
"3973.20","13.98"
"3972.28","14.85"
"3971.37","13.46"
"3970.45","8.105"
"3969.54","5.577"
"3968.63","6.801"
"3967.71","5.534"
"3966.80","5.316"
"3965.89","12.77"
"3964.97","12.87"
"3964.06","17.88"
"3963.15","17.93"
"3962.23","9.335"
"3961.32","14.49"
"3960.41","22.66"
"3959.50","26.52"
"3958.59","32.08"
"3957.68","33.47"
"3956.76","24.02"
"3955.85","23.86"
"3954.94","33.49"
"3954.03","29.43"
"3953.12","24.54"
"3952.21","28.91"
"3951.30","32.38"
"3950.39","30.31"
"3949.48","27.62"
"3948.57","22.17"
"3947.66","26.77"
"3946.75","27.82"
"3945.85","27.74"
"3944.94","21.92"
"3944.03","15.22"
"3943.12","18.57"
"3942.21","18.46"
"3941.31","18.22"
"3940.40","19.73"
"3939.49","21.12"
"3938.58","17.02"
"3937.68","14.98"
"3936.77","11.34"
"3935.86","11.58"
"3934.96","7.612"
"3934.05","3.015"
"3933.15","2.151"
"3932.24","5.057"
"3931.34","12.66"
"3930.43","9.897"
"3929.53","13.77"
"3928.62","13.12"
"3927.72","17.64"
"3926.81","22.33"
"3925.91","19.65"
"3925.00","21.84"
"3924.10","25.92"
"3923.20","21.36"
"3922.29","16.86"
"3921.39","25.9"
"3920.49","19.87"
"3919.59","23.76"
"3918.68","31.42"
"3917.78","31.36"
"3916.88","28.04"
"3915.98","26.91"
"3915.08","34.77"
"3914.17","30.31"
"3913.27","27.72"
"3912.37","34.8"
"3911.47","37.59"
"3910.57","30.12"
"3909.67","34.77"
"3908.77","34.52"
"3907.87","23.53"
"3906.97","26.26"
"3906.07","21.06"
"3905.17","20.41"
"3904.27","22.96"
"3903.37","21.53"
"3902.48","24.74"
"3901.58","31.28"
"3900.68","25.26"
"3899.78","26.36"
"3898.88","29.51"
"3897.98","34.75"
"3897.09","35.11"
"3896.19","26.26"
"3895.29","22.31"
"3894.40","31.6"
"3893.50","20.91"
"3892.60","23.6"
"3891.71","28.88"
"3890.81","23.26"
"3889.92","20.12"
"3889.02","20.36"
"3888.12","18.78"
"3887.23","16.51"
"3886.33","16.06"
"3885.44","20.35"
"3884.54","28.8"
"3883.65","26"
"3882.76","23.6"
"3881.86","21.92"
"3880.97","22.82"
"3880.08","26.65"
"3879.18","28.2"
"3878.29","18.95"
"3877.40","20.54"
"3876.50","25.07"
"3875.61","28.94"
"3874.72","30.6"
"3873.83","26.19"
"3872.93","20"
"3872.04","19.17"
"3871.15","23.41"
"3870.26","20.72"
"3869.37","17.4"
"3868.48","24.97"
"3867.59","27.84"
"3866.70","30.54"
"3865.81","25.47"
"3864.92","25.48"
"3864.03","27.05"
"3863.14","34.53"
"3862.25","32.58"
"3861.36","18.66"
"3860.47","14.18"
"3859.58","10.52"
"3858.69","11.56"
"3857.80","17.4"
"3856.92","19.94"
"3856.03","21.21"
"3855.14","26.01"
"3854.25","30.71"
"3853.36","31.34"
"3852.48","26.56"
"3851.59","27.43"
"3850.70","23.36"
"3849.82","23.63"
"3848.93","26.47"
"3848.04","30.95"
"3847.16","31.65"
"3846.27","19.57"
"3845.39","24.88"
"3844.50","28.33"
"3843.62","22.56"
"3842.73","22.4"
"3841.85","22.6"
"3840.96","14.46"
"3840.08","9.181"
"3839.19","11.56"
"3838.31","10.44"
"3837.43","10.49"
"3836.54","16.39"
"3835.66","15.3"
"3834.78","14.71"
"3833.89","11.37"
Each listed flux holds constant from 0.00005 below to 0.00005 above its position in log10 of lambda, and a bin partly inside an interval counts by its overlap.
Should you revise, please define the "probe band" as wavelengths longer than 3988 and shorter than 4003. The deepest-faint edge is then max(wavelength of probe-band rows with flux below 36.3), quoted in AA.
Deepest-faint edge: 4000.74 AA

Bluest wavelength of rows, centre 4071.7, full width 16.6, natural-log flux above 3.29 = 4064.81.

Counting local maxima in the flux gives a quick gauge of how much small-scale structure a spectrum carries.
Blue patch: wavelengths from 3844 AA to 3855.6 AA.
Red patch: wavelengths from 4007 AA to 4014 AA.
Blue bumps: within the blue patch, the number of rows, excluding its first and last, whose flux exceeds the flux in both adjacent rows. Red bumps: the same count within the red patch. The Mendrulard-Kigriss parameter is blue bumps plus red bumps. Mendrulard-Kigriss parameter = 5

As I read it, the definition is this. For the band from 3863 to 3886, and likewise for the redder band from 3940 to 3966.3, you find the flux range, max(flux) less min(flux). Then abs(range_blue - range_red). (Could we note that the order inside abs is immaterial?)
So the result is 7.0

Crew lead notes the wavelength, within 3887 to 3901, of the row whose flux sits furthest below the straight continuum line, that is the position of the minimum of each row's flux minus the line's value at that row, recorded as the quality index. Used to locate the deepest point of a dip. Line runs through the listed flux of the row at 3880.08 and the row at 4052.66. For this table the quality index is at 3887.23 AA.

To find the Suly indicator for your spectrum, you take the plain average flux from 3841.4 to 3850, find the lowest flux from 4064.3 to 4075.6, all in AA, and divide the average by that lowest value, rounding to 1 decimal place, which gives 1.0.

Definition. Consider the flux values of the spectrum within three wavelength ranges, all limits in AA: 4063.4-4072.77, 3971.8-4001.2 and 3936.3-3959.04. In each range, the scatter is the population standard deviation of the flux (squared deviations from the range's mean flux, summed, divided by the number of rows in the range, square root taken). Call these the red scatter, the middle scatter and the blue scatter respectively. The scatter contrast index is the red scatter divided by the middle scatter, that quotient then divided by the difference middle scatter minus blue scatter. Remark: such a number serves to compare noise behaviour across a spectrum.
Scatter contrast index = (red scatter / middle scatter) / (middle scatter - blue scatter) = 1.5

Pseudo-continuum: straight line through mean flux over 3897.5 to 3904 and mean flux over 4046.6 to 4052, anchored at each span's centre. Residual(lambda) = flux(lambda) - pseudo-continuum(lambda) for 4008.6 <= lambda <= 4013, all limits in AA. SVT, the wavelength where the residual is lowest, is 4009.96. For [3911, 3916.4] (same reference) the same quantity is 3915.98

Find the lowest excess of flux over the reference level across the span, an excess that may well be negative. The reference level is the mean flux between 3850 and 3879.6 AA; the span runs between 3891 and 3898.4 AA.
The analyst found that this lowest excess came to -3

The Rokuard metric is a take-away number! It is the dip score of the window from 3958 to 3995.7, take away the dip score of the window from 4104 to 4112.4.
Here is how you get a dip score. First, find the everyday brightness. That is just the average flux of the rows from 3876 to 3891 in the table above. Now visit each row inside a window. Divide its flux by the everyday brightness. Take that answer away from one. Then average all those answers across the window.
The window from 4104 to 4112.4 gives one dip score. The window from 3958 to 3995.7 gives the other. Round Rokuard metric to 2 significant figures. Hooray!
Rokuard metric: 0.65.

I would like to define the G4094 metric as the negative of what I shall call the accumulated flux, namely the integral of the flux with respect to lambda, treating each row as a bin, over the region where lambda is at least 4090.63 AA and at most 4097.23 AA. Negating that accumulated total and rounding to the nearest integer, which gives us -255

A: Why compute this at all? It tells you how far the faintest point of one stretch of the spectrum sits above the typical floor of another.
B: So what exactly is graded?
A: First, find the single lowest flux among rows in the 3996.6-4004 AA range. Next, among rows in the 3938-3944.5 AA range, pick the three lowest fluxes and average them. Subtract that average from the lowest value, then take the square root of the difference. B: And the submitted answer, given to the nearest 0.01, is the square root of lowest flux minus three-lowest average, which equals 3.97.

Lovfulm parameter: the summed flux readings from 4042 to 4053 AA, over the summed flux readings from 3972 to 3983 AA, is 1.2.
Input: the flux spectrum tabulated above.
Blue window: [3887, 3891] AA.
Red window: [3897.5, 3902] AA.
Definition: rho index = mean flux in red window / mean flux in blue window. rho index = 1.5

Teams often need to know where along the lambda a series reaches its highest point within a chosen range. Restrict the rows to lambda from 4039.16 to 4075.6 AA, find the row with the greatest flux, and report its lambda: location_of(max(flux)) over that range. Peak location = 4049.86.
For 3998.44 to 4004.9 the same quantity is 4002.58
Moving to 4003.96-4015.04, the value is 4010.88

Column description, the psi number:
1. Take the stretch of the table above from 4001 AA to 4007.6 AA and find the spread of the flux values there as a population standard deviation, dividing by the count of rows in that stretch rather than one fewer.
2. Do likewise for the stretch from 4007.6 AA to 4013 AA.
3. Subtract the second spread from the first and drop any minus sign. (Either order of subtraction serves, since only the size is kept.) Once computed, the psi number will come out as 2.9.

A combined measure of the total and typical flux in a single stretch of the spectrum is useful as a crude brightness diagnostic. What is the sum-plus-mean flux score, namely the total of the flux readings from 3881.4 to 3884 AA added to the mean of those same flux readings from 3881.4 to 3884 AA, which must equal 95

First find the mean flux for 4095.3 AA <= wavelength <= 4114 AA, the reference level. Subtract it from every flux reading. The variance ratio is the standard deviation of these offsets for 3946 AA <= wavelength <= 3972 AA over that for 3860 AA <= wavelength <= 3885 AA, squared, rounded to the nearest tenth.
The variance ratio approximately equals 3.9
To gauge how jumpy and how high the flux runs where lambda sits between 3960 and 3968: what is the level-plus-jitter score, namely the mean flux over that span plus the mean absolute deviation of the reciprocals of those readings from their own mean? 13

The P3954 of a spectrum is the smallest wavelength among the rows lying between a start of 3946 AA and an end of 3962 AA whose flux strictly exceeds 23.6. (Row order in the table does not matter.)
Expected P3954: 3946.75 AA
